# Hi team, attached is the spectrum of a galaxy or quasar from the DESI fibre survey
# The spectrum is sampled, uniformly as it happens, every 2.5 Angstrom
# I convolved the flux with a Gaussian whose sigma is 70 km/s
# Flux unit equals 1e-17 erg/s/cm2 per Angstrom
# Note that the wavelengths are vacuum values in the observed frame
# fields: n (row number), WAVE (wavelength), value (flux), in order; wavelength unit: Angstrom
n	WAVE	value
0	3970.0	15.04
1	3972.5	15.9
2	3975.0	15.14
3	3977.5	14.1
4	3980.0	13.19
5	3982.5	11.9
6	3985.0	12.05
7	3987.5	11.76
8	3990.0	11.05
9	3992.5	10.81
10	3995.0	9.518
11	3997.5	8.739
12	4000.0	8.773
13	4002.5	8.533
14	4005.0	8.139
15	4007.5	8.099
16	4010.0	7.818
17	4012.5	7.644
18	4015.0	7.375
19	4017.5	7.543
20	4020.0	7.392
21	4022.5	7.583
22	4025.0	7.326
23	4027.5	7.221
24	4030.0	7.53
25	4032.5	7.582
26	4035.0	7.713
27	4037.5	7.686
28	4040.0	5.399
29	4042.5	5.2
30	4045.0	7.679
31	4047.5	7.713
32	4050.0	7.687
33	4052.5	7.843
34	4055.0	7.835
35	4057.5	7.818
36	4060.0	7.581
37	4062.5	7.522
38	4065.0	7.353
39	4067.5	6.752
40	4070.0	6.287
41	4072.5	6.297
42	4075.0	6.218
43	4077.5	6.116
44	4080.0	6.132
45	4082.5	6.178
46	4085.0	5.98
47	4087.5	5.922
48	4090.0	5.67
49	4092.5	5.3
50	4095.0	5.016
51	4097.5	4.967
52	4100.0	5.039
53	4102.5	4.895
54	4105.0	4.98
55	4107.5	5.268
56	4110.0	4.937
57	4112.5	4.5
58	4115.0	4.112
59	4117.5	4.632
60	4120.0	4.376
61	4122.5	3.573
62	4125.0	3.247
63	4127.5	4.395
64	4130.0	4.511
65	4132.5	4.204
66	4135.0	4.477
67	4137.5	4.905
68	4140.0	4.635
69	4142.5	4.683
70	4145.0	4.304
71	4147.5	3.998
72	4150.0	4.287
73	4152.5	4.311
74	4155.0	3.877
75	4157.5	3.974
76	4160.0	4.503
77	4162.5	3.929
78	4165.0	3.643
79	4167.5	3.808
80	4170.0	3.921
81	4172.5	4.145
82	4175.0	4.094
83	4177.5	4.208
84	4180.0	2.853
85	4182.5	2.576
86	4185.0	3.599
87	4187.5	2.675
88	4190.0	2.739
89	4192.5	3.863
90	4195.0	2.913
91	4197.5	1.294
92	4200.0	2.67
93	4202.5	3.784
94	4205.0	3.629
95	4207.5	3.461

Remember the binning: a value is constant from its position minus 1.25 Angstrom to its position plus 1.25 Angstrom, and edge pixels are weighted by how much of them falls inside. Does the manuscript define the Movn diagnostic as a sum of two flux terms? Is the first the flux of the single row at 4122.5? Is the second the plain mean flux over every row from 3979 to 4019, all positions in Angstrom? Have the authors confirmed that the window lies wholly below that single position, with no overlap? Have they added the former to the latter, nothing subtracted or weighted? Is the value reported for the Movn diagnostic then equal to 13.1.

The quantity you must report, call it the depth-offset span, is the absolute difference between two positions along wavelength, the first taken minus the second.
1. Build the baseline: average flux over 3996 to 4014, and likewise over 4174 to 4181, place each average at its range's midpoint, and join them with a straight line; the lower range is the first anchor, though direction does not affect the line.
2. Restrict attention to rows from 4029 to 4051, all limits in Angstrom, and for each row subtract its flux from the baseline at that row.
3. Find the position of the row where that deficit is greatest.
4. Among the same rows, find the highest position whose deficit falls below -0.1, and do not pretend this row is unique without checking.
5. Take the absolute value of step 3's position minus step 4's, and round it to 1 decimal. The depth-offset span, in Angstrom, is 7.5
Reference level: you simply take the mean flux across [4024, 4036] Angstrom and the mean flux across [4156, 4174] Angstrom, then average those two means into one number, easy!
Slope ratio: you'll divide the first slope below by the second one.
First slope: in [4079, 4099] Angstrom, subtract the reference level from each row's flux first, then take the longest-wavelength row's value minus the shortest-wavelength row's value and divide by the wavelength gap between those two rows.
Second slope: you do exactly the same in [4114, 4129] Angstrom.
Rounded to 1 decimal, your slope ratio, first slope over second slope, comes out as -2.9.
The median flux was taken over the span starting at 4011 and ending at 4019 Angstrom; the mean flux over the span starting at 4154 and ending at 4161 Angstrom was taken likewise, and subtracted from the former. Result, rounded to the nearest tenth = 3.4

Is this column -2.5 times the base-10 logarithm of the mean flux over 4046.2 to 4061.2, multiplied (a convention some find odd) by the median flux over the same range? -17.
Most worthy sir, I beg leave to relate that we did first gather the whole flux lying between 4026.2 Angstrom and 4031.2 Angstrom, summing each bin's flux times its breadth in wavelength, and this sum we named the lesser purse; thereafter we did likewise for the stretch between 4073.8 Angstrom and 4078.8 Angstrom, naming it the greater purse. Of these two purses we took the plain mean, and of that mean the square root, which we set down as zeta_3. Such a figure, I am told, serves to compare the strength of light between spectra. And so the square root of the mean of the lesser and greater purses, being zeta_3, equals 5.8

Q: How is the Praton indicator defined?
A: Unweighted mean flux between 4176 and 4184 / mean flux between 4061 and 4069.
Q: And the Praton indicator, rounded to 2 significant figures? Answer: 0.45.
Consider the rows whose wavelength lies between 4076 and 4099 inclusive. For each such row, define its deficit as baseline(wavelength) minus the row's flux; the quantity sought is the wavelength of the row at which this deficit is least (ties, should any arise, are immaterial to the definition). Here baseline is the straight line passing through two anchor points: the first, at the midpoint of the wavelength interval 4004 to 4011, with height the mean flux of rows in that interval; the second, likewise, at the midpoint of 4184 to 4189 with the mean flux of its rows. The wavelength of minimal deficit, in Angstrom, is 4082.5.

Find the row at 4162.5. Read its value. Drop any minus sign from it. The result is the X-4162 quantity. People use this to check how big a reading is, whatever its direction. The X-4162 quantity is 3.9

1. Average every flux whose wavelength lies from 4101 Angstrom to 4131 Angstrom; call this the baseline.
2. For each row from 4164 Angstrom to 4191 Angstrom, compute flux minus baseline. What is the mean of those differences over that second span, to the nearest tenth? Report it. -1.0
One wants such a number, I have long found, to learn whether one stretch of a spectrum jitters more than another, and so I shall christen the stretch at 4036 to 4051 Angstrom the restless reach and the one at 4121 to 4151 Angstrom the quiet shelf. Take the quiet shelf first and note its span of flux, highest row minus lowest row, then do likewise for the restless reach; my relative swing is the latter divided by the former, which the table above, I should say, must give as 1.5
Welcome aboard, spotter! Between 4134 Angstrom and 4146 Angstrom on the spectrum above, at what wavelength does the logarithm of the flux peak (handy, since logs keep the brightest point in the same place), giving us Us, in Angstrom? 4137.5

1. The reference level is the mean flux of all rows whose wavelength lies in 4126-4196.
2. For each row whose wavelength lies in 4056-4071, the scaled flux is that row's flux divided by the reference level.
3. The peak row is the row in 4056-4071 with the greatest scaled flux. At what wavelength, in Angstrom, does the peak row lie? 4057.5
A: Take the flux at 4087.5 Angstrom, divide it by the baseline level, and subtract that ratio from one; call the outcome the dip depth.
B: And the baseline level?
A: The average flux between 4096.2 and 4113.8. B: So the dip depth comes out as -0.2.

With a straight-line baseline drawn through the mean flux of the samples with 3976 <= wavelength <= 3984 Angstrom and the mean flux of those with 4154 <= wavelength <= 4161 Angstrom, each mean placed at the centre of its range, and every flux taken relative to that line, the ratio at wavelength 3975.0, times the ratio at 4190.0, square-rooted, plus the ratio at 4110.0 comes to 1.9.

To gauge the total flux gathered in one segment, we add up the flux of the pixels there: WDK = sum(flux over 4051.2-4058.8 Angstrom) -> 23.5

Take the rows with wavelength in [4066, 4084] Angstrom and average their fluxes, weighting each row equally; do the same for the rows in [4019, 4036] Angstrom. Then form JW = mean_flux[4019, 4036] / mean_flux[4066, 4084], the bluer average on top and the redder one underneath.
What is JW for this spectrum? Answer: 1.2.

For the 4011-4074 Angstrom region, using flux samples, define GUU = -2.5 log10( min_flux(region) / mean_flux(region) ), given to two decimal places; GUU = 0.36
